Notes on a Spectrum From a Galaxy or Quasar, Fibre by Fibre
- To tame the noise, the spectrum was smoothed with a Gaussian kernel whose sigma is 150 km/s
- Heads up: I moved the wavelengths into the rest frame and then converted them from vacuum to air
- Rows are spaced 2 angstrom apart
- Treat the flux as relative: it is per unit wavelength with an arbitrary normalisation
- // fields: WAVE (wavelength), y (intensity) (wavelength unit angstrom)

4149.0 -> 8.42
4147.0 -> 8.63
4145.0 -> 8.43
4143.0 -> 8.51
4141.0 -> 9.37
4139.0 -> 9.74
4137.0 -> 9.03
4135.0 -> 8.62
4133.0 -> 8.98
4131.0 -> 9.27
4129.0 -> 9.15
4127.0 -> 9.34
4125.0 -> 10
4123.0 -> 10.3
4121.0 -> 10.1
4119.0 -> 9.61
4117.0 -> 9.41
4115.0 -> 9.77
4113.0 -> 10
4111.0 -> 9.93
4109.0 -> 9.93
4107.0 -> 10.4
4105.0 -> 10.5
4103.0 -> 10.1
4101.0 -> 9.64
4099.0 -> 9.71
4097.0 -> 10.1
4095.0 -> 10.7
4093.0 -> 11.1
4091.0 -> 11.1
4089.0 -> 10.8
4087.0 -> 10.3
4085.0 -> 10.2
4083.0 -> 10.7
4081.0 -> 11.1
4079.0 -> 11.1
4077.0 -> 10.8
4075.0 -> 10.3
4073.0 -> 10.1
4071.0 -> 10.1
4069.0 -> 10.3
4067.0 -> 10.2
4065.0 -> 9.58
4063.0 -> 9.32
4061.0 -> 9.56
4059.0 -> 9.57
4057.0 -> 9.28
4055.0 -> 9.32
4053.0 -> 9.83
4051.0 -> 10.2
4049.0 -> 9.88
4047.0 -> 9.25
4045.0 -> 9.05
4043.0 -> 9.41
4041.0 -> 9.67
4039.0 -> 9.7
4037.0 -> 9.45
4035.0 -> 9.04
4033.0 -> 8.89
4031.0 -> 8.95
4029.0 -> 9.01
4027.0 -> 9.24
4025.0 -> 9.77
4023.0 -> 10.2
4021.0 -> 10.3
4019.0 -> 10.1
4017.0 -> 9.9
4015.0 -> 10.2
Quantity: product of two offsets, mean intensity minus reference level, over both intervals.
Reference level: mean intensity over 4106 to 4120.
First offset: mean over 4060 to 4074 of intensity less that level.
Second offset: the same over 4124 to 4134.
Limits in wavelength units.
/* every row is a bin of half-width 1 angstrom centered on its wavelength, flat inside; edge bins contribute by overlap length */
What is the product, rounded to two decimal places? -0.01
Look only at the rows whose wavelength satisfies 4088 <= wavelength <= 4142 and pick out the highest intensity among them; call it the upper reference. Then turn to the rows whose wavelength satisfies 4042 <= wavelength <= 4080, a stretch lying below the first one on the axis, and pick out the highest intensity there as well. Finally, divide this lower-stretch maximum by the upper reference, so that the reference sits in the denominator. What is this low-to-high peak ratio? 1.00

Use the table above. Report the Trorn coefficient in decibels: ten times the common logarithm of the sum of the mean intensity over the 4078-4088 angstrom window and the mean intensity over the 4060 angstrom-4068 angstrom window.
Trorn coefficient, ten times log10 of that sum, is 13.1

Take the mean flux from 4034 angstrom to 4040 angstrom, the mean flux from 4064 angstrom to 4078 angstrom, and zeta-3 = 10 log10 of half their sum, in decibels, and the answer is 9.9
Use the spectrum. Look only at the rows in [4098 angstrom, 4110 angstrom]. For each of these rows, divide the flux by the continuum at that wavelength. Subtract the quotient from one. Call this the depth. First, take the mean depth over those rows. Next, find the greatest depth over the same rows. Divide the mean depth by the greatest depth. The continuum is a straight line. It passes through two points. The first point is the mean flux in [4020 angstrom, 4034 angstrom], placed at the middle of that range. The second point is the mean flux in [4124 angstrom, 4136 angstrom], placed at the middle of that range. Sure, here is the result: 2.2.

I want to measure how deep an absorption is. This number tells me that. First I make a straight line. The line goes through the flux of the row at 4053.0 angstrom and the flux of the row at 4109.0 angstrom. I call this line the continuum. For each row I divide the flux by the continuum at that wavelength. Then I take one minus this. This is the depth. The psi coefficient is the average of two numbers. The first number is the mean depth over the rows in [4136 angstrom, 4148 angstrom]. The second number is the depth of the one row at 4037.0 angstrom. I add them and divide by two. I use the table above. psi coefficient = 0.07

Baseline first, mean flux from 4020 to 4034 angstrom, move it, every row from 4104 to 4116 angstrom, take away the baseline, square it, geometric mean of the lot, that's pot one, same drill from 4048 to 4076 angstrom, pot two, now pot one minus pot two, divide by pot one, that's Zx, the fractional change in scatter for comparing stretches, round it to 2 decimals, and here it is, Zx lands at 0.69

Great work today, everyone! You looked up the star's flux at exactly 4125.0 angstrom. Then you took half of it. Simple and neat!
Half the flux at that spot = 5.00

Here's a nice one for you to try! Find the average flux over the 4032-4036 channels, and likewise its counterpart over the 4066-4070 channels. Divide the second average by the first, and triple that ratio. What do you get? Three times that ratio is 3.4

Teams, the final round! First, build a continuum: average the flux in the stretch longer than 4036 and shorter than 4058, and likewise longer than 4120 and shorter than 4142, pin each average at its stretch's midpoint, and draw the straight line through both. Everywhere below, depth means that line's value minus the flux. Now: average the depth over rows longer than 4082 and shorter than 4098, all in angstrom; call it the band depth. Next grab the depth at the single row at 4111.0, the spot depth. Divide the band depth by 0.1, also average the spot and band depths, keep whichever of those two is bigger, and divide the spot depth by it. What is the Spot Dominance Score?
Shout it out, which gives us 0.58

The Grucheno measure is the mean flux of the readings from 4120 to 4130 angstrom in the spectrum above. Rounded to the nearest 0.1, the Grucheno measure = 9.8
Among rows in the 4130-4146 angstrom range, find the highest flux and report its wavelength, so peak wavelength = 4139.0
